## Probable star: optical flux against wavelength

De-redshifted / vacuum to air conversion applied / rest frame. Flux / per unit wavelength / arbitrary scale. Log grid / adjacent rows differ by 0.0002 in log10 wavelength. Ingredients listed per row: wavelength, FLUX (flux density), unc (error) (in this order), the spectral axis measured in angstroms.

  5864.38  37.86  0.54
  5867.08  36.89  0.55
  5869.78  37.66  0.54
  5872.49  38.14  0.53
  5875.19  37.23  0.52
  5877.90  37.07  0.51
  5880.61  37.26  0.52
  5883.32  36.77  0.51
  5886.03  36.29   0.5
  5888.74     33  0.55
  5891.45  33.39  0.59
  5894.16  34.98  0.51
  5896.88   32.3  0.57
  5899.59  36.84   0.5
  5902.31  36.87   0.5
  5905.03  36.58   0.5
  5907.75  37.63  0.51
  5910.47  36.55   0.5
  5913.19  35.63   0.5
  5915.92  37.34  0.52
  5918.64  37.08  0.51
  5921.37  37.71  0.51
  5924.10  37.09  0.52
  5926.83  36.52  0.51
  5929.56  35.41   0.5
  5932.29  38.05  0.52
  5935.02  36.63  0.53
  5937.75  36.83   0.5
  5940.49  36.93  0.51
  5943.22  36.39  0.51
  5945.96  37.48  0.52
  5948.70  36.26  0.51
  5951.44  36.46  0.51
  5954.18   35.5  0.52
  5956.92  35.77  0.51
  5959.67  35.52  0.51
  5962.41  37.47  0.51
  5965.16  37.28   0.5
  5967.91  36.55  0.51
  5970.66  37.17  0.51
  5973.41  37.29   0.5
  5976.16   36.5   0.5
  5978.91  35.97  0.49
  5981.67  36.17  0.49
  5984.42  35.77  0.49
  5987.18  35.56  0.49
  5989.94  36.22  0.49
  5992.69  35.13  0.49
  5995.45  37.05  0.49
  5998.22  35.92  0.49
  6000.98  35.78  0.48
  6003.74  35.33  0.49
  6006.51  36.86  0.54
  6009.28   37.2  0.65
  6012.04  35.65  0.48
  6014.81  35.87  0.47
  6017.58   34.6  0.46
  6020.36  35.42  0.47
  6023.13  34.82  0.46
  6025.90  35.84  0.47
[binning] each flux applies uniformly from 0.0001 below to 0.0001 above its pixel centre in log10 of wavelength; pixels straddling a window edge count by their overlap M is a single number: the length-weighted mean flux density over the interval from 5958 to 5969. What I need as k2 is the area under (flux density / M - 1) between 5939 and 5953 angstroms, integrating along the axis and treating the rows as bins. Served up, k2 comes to 0.0 angstroms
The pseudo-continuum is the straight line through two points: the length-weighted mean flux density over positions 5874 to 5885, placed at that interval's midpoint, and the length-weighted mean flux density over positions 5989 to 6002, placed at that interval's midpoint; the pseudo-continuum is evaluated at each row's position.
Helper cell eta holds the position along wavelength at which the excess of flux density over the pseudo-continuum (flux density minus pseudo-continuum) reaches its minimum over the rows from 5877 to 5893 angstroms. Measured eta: 5888.74 angstroms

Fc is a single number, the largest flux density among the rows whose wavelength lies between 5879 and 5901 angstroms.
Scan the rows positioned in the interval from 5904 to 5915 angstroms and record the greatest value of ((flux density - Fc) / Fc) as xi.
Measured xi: 0.010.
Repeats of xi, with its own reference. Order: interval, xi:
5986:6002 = -0.006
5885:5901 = -0.011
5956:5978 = 0.006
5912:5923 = 0.012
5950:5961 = -0.021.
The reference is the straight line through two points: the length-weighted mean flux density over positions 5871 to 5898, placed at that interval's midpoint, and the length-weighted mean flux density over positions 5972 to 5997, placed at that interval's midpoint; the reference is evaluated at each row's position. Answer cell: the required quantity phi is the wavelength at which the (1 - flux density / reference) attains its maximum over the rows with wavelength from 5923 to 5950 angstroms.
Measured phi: 5929.56 angstroms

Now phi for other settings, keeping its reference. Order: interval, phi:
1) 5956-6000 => 5992.69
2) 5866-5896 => 5888.74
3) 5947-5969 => 5959.67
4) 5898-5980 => 5959.67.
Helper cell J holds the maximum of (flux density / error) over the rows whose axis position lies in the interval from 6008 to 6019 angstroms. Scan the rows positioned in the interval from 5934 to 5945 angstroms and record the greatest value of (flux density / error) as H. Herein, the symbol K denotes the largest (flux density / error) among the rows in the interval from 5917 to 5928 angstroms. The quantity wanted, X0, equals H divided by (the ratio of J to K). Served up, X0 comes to 71.4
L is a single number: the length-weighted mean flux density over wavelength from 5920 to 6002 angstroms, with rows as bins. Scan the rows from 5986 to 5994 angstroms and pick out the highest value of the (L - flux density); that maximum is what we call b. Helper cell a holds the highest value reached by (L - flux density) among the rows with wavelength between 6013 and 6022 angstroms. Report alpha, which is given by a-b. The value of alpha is 0.5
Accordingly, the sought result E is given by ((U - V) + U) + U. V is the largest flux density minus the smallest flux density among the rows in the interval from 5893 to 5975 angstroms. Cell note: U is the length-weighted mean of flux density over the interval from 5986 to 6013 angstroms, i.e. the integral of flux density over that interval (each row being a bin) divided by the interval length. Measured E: 103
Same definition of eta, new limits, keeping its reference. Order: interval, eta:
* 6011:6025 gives 6017.58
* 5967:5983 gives 5978.91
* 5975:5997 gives 5992.69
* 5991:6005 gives 5992.69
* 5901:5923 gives 5913.19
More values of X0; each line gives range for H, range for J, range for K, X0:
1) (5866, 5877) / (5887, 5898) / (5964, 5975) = 78.2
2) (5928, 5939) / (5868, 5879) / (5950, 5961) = 72.4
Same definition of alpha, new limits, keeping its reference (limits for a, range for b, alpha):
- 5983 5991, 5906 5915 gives 0.1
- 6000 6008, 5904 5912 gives 1.2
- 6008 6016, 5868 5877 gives 1.6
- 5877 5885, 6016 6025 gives -2.2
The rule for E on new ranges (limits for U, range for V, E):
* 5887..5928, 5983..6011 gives 106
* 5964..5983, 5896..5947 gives 104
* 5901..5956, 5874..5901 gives 105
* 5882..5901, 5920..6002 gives 102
